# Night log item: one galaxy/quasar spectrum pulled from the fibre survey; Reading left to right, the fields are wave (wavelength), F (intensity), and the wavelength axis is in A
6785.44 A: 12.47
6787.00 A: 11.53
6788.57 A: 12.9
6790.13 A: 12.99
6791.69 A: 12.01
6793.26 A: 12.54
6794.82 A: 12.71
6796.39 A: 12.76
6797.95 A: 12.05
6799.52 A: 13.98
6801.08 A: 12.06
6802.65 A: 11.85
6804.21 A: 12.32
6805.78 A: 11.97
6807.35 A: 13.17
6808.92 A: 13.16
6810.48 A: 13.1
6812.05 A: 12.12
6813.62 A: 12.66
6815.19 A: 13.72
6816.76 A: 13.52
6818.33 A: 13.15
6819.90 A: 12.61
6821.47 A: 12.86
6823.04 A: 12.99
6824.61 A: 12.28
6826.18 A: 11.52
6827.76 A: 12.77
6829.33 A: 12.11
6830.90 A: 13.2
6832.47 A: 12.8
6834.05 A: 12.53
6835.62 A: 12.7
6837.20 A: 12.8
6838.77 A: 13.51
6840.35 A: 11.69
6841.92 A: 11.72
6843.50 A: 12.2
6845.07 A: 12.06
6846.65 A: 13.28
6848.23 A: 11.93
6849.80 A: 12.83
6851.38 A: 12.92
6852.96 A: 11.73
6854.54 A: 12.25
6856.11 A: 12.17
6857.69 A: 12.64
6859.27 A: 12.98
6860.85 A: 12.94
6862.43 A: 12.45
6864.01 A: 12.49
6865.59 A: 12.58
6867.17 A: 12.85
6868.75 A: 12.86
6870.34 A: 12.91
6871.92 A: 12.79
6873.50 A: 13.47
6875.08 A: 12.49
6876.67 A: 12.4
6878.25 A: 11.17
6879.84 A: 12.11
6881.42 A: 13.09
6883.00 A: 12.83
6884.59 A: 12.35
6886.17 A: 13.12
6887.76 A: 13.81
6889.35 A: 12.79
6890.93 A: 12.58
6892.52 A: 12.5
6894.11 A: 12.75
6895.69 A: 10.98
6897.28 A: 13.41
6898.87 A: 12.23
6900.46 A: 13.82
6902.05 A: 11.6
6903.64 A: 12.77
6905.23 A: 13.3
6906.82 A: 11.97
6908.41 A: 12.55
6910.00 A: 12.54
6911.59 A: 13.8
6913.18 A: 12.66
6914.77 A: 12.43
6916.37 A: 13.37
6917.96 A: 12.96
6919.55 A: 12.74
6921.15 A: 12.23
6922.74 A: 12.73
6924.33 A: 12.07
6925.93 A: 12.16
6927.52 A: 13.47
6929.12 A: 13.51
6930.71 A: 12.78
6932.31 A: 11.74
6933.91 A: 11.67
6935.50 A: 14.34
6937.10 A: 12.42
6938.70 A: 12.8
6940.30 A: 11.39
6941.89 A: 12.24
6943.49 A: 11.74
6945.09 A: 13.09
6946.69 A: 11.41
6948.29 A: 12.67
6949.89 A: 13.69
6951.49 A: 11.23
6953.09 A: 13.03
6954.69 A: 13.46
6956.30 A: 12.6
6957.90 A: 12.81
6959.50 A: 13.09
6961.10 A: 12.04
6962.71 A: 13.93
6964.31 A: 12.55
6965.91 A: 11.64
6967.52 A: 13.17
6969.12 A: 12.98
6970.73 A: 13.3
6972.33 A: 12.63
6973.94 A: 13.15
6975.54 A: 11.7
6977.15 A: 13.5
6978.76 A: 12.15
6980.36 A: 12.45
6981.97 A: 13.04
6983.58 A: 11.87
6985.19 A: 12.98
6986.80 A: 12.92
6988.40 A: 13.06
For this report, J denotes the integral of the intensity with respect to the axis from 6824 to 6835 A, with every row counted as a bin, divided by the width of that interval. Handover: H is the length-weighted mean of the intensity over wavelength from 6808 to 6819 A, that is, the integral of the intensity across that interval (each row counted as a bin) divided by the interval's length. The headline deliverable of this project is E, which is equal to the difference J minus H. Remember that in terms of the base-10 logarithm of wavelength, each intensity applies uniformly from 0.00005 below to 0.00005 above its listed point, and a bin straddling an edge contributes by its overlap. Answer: -0.60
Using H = 13.06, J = 12.5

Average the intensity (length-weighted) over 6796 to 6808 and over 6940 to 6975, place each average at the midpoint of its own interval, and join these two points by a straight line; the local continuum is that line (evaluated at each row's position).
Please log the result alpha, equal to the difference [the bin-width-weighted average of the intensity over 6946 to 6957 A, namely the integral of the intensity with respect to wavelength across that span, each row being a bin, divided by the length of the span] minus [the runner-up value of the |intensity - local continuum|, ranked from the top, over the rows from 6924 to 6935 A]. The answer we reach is 11.7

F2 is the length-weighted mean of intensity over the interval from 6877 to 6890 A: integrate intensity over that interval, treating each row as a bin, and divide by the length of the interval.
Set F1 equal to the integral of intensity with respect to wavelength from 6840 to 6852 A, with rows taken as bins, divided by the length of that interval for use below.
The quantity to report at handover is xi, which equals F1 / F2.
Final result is 0.98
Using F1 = 12.3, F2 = 12.6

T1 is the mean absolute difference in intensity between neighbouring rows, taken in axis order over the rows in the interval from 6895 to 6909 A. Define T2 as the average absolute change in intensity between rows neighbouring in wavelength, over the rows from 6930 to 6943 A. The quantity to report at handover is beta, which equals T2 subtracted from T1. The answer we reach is 0.19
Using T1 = 1.4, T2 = 1.2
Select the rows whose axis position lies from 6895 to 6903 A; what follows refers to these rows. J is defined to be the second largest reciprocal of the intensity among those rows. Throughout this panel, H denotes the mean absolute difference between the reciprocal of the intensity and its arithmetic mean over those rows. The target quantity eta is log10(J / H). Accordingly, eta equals 1.14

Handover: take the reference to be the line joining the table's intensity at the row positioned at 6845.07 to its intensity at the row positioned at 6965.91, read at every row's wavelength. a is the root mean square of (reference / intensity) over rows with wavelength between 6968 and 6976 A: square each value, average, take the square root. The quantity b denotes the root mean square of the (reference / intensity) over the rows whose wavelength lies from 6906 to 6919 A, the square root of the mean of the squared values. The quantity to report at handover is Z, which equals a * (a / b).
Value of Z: 0.90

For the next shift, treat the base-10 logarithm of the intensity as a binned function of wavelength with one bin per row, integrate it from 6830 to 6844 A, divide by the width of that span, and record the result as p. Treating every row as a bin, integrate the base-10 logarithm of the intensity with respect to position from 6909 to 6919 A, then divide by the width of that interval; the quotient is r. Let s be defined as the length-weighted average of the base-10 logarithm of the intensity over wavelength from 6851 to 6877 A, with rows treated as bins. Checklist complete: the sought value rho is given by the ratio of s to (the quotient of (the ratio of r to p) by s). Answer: 1.20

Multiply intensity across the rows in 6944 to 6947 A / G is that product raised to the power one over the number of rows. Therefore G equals 12.2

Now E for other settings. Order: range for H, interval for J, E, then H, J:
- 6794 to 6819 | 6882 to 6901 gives -0.01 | 12.77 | 12.8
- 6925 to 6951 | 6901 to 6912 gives 0.09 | 12.55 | 12.6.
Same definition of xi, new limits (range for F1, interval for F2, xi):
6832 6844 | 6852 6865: 1.00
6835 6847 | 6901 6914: 0.98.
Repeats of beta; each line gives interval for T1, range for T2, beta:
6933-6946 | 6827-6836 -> 0.78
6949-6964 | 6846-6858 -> 0.47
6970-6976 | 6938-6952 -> -0.44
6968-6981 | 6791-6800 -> 0.24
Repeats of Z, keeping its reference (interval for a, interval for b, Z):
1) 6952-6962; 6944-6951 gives 0.89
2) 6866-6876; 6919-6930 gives 0.93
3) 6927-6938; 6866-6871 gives 0.91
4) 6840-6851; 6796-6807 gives 0.99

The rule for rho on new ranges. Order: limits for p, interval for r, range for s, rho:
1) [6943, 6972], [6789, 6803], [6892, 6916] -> 1.22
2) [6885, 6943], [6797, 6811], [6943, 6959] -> 1.21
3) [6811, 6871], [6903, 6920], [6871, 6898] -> 1.20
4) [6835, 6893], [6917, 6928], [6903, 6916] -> 1.22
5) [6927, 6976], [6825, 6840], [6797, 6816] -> 1.22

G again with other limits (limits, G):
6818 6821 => 12.9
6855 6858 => 12.4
